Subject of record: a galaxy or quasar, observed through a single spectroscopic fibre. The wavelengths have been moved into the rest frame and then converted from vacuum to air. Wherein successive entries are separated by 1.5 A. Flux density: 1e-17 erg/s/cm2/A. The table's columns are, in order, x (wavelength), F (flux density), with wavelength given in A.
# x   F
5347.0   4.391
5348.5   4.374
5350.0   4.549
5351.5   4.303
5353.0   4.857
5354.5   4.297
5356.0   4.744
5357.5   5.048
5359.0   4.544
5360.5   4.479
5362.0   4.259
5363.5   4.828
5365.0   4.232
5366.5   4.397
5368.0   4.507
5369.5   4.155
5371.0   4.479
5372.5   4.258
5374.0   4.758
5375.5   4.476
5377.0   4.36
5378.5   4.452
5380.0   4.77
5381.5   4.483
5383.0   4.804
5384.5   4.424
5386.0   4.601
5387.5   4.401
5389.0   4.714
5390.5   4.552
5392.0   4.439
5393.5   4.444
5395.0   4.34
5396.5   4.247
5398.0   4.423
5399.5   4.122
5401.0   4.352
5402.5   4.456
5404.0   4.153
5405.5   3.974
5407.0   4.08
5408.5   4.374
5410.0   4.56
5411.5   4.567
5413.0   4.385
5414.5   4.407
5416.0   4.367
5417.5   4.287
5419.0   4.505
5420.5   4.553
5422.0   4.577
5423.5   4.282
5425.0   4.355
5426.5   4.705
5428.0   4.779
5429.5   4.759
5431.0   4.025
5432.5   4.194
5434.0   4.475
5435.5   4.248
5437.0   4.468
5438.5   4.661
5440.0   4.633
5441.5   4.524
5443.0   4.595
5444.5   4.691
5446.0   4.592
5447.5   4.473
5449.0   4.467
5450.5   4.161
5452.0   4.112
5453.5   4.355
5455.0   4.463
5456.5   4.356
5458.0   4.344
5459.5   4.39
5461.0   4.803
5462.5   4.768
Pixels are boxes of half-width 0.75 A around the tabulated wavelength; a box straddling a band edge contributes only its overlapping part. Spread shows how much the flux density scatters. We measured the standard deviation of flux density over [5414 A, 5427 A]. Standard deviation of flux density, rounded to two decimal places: 0.14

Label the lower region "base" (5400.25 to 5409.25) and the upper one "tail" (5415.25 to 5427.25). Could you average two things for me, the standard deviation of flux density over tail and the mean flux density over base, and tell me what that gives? 2.19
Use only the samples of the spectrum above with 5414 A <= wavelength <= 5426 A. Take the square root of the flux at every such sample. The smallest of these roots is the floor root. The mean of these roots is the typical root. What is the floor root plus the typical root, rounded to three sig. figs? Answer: 4.17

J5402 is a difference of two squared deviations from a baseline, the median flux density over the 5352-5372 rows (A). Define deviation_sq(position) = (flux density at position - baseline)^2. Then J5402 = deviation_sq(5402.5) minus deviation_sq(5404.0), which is -0.11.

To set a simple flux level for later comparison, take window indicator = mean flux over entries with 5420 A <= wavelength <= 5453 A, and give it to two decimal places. 4.47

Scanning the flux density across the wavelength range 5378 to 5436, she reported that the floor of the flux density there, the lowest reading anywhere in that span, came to 3.974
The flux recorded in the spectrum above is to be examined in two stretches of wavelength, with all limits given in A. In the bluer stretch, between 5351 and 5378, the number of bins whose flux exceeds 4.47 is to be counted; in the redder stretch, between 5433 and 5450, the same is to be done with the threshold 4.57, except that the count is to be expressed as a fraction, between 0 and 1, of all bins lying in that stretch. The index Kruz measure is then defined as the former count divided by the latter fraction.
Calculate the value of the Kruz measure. 22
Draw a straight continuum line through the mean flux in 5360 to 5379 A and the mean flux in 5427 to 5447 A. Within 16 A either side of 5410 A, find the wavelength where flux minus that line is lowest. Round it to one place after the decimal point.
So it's 5405.5 A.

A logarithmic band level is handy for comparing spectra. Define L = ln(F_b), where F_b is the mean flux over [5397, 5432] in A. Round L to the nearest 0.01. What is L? 1.48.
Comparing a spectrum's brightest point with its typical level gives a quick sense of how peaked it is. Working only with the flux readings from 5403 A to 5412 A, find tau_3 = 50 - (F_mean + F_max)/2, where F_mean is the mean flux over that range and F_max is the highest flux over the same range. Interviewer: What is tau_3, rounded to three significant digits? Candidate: 45.6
